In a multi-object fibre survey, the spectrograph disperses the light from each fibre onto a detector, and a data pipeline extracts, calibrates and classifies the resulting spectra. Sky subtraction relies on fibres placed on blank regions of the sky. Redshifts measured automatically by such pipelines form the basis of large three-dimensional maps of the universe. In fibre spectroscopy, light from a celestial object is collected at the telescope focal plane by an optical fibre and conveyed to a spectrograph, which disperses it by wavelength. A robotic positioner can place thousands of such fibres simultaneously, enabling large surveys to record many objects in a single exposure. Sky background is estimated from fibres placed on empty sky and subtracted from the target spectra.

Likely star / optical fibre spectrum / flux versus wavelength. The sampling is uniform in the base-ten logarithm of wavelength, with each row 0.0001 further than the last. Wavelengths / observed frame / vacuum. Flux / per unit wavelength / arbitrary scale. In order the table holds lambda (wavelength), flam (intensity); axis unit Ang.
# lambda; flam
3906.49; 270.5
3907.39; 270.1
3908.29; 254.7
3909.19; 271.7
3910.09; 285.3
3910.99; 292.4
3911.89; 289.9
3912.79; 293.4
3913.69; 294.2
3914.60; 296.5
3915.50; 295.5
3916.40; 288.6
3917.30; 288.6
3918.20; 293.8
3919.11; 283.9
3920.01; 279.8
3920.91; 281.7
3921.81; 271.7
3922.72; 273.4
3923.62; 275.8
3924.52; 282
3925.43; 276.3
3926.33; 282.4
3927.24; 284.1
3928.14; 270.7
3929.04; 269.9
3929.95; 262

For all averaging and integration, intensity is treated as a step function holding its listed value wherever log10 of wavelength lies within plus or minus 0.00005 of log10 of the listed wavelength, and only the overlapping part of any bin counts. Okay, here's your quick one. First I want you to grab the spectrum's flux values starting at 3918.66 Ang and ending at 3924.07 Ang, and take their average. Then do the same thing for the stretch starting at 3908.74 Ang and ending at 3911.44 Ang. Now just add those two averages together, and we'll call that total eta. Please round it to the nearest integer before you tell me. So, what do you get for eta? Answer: 561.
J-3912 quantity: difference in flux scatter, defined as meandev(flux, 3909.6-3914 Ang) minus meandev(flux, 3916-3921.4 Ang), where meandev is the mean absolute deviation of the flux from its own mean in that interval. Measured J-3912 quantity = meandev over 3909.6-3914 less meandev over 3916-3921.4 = -1.5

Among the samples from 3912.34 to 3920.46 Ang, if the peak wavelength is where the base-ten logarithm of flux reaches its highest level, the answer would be 3914.60 Ang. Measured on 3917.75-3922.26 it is 3918.20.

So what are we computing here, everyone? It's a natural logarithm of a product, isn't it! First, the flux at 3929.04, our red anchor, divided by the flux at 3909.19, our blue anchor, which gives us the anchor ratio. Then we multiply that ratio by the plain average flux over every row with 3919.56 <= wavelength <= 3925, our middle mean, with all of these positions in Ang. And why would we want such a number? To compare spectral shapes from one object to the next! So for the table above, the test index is 5.62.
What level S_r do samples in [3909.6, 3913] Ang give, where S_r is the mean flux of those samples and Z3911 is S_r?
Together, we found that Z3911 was 290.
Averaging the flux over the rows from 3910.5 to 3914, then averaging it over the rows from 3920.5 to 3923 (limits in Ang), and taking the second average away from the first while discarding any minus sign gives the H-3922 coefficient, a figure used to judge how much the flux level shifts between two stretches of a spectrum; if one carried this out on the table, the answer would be 17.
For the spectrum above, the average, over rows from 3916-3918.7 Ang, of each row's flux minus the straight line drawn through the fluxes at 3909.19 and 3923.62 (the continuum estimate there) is 16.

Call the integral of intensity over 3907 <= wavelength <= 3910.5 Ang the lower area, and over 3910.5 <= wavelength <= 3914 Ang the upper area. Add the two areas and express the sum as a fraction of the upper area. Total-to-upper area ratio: 1.92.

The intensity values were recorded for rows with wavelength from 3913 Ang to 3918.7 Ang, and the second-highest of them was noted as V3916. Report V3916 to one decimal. 295.5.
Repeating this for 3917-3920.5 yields 288.6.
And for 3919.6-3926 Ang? 281.7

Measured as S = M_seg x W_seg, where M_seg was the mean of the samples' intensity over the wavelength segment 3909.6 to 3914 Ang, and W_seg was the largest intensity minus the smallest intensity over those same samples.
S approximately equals 2590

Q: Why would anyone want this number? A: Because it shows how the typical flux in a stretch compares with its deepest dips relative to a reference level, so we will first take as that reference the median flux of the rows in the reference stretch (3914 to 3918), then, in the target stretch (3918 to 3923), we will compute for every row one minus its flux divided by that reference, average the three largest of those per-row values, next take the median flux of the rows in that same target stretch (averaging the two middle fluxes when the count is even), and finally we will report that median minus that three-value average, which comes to 281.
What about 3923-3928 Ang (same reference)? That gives 282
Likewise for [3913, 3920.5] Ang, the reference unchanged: 291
